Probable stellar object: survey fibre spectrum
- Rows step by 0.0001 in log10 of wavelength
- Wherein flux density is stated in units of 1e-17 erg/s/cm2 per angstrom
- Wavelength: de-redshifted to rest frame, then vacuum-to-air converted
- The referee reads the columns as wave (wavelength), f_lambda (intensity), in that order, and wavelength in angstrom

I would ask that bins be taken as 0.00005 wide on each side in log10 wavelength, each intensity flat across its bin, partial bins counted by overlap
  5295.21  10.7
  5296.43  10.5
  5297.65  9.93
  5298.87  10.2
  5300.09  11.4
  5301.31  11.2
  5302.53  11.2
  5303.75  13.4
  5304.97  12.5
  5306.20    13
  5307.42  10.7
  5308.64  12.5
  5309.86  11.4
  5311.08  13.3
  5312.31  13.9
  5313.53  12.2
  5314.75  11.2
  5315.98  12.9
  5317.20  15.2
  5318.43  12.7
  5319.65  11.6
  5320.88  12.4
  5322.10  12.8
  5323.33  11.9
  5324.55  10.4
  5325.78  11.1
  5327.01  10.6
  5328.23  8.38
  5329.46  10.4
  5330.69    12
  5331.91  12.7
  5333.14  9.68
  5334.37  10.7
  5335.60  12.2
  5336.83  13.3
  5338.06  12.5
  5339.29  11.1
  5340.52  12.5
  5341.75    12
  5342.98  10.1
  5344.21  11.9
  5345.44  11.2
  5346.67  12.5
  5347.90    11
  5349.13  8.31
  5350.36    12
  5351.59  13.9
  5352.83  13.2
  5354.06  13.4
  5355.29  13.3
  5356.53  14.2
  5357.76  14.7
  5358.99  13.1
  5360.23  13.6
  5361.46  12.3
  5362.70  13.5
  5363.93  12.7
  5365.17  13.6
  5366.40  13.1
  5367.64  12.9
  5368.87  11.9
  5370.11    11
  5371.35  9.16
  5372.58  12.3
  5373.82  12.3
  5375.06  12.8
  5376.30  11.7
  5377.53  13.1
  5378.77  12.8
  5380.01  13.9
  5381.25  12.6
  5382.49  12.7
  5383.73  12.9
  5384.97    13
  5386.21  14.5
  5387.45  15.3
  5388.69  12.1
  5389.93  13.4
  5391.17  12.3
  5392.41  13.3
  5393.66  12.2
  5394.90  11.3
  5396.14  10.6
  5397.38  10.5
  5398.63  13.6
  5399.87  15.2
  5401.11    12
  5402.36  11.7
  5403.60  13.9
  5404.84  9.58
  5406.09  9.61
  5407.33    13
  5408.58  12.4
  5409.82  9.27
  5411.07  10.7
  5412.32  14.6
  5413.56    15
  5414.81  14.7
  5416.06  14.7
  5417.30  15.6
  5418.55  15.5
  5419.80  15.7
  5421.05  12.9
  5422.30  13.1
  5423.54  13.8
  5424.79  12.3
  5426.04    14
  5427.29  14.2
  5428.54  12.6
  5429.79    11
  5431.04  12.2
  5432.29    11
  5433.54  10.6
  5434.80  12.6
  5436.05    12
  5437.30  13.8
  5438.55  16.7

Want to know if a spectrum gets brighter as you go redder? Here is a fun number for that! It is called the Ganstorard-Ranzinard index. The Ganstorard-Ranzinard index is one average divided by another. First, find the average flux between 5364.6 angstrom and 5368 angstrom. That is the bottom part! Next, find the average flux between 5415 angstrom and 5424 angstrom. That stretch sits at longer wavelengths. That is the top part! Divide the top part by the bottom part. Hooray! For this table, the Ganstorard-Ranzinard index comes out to 1.10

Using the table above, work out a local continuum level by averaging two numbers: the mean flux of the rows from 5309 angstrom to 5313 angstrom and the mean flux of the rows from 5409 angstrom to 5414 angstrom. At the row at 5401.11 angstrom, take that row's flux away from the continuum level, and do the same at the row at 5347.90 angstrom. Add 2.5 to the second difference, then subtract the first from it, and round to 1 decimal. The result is 3.5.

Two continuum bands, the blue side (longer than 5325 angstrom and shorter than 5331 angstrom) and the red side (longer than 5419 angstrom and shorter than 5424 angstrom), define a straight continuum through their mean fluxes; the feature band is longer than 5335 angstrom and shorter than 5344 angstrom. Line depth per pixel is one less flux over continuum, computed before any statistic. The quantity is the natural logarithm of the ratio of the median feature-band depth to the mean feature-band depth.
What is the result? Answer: 0.3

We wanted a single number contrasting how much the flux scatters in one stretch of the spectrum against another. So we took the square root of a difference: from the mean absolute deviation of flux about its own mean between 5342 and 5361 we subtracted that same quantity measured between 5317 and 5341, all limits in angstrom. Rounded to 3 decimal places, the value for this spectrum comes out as 0.446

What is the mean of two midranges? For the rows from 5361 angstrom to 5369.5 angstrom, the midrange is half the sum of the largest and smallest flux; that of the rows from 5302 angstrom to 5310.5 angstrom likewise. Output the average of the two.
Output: 12.4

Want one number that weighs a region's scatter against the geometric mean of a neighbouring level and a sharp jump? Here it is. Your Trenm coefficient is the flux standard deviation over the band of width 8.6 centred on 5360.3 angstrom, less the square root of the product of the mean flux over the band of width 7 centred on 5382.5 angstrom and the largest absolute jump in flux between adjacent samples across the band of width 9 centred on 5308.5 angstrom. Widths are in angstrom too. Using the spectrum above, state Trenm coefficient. -4.7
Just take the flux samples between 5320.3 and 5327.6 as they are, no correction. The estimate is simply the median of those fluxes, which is 11.5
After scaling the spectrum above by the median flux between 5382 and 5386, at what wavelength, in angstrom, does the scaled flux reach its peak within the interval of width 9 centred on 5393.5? 5389.93 angstrom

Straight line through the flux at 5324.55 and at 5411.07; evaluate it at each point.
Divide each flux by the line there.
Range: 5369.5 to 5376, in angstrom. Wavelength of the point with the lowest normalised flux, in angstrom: 5371.35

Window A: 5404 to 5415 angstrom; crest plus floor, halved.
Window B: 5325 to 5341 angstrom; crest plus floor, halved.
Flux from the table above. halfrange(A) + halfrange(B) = 23.0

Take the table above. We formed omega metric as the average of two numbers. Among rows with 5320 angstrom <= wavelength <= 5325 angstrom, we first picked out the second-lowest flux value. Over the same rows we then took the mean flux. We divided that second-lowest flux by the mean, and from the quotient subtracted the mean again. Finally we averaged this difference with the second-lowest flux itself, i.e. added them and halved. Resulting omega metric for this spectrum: 0.5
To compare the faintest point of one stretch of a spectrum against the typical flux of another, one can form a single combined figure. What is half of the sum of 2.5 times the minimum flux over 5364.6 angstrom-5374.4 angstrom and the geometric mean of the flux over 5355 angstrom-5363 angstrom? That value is 18.2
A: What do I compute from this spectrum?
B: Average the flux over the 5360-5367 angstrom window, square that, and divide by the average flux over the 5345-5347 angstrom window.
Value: 14.6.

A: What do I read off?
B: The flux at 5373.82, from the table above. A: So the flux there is 12.3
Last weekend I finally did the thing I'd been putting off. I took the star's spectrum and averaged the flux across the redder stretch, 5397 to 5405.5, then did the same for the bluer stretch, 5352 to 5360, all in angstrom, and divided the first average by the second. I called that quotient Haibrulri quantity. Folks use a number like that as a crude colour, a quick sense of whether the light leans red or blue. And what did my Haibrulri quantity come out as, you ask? 0.91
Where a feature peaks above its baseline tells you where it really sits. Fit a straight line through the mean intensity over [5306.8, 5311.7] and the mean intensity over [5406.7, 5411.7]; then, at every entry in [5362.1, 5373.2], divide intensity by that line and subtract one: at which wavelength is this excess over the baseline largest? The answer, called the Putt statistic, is 5365.17 angstrom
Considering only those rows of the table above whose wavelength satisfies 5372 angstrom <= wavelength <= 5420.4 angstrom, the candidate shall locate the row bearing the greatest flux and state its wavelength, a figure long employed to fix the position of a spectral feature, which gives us 5419.80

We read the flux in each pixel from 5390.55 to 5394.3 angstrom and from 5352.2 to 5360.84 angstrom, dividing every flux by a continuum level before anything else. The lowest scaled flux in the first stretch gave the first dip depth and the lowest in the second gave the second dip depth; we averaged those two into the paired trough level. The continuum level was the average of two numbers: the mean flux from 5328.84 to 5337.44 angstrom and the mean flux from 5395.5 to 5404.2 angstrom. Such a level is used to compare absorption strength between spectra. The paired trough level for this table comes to 1.05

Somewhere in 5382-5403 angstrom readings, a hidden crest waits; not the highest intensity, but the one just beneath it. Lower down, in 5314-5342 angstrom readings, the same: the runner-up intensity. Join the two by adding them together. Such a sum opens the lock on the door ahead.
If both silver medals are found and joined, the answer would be 28.5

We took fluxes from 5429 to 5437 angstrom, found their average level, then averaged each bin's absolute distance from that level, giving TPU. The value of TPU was 0.7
